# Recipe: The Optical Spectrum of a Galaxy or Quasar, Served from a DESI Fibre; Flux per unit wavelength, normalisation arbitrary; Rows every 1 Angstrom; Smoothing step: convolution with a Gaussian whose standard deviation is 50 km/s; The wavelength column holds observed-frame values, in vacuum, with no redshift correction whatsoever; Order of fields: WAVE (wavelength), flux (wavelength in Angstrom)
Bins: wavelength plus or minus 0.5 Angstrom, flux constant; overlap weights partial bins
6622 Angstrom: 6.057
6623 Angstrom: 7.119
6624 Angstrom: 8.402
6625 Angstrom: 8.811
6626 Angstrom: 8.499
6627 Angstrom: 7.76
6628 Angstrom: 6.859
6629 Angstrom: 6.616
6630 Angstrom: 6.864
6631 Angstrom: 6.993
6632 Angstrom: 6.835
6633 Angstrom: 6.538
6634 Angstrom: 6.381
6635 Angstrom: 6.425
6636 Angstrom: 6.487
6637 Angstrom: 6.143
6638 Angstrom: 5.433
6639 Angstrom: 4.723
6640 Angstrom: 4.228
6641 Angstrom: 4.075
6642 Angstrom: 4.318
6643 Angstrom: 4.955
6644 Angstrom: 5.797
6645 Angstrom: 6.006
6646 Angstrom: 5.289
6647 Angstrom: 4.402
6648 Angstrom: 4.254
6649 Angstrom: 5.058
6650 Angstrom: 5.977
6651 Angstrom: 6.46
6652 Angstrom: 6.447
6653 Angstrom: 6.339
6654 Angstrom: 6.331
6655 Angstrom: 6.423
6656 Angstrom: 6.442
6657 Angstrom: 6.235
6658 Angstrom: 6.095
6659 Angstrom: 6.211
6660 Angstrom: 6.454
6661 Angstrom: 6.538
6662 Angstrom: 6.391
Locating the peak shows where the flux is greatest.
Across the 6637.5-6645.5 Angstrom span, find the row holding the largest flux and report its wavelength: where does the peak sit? 6645 Angstrom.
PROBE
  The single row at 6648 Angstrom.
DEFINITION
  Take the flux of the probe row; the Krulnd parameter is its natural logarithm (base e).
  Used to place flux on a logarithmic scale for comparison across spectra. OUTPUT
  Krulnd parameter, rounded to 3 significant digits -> 1.45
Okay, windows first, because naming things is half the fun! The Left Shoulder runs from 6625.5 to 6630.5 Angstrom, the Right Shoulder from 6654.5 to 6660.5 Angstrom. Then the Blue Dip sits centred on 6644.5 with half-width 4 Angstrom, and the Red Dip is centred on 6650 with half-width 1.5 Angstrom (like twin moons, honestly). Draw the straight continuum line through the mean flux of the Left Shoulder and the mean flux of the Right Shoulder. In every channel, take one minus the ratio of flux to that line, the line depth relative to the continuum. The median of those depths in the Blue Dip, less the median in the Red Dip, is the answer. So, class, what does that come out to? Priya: 0.22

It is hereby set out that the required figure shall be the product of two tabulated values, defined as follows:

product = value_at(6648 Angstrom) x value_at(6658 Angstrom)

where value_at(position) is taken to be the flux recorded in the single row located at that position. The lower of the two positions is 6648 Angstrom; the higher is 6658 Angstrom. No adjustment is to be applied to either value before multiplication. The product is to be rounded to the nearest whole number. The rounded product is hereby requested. 26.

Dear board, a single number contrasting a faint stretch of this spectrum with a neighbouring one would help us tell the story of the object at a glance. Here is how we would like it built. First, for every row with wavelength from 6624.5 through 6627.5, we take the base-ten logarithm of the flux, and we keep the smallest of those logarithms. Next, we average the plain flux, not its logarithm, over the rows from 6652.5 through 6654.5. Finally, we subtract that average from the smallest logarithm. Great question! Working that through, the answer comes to -5.45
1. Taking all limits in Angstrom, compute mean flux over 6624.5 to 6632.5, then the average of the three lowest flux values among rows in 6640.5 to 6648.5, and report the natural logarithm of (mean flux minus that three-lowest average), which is 1.2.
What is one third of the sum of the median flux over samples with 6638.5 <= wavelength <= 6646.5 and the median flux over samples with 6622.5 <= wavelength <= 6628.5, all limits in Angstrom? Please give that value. 4.3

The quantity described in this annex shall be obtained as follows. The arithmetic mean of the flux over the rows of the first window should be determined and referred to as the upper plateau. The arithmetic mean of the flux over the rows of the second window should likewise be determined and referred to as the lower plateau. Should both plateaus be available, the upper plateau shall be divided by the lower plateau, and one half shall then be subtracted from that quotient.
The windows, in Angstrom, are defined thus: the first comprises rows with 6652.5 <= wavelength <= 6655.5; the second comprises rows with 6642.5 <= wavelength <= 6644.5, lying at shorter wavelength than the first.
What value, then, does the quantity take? 0.7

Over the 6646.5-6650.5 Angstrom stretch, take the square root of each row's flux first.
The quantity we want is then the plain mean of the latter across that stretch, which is 2.2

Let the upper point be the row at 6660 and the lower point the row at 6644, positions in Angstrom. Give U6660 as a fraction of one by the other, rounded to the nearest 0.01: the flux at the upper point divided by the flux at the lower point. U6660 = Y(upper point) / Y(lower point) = 1.11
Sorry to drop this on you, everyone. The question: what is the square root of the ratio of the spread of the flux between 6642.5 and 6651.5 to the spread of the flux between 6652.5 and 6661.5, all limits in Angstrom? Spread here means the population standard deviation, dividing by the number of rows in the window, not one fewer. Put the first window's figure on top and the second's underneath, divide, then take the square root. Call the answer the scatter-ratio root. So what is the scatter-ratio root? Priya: 2.3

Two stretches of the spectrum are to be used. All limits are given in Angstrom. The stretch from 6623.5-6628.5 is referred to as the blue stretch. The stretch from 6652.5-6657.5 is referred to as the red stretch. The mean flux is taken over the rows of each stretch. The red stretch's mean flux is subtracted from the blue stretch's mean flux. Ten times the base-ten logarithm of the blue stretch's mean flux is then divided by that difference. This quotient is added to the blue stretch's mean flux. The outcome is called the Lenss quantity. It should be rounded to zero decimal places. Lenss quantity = 13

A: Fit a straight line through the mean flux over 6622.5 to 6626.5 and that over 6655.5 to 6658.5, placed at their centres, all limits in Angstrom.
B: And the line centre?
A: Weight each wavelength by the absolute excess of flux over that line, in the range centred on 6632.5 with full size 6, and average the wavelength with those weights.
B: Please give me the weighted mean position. 6632.7 Angstrom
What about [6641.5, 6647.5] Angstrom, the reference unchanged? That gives 6644.3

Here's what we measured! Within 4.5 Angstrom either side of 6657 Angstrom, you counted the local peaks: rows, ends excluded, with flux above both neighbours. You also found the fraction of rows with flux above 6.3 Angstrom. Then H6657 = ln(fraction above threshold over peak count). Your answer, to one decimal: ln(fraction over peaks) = -0.4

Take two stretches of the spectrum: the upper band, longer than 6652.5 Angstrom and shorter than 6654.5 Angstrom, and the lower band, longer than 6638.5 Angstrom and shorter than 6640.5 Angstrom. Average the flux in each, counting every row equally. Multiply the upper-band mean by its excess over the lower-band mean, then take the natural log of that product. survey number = 2.47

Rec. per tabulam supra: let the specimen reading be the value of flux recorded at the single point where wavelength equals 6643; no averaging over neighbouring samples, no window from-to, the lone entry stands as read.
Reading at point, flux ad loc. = 4.955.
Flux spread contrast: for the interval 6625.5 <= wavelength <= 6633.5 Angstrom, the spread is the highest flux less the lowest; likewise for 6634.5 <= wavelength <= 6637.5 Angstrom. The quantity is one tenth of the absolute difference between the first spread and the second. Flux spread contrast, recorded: 0.16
